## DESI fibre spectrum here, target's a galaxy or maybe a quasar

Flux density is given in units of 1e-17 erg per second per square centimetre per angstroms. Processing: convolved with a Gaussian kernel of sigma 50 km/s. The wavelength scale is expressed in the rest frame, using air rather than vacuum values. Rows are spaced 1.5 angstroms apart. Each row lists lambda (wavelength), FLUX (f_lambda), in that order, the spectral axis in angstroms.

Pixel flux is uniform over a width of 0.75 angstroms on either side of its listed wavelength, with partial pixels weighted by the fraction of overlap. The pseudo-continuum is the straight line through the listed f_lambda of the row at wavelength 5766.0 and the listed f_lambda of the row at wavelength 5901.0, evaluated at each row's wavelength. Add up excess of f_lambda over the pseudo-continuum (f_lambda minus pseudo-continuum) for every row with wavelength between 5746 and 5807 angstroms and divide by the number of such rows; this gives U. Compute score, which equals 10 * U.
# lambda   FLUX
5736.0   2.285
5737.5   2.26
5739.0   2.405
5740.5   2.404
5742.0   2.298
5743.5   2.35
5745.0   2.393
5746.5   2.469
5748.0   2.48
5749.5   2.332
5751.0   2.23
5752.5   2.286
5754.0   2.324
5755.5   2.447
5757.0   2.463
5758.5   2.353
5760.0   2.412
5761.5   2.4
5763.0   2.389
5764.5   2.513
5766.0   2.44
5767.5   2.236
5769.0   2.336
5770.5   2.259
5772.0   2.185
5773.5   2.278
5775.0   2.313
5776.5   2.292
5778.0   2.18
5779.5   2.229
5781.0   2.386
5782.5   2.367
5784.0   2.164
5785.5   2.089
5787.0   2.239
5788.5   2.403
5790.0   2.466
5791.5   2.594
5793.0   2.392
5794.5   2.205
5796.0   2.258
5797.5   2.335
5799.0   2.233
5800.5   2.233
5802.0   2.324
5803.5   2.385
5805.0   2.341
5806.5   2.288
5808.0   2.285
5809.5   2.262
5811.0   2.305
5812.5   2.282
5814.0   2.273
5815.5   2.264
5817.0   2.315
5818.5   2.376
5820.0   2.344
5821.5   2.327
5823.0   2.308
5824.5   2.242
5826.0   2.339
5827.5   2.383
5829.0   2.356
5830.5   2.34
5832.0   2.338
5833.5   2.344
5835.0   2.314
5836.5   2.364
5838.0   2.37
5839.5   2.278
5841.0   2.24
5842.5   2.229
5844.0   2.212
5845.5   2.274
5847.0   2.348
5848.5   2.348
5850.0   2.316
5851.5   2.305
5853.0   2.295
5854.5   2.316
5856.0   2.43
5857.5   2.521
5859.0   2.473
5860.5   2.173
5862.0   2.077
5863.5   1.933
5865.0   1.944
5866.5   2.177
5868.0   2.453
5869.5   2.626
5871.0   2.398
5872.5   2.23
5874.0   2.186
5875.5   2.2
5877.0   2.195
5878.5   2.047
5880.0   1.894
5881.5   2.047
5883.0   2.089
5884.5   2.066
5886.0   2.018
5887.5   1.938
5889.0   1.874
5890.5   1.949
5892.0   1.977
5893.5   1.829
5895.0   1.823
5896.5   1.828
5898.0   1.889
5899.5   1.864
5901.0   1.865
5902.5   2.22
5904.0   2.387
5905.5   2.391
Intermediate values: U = -0.06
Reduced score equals -0.6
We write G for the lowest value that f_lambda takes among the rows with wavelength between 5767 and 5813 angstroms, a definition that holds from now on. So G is 2.089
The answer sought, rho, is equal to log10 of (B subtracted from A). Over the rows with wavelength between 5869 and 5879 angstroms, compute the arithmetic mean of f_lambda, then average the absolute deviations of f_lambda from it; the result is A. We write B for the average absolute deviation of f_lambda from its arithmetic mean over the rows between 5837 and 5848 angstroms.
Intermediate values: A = 0.139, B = 0.046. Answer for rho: -1.03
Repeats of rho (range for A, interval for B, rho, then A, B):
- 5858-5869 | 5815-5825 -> -0.88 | 0.165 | 0.034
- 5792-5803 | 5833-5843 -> -2.03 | 0.058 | 0.048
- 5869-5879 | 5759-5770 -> -1.10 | 0.139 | 0.059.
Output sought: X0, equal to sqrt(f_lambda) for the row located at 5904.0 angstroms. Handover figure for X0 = 1.54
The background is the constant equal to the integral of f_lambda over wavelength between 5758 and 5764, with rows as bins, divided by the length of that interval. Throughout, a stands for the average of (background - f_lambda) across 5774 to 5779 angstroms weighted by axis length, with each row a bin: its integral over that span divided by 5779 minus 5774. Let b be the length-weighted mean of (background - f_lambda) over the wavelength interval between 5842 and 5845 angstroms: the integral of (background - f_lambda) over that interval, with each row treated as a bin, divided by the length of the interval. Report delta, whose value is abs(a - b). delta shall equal 0.04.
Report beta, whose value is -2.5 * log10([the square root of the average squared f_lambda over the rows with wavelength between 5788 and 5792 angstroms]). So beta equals -0.990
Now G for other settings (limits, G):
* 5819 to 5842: 2.24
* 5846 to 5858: 2.295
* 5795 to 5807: 2.233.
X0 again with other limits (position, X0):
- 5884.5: 1.44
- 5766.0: 1.56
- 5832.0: 1.53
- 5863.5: 1.39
